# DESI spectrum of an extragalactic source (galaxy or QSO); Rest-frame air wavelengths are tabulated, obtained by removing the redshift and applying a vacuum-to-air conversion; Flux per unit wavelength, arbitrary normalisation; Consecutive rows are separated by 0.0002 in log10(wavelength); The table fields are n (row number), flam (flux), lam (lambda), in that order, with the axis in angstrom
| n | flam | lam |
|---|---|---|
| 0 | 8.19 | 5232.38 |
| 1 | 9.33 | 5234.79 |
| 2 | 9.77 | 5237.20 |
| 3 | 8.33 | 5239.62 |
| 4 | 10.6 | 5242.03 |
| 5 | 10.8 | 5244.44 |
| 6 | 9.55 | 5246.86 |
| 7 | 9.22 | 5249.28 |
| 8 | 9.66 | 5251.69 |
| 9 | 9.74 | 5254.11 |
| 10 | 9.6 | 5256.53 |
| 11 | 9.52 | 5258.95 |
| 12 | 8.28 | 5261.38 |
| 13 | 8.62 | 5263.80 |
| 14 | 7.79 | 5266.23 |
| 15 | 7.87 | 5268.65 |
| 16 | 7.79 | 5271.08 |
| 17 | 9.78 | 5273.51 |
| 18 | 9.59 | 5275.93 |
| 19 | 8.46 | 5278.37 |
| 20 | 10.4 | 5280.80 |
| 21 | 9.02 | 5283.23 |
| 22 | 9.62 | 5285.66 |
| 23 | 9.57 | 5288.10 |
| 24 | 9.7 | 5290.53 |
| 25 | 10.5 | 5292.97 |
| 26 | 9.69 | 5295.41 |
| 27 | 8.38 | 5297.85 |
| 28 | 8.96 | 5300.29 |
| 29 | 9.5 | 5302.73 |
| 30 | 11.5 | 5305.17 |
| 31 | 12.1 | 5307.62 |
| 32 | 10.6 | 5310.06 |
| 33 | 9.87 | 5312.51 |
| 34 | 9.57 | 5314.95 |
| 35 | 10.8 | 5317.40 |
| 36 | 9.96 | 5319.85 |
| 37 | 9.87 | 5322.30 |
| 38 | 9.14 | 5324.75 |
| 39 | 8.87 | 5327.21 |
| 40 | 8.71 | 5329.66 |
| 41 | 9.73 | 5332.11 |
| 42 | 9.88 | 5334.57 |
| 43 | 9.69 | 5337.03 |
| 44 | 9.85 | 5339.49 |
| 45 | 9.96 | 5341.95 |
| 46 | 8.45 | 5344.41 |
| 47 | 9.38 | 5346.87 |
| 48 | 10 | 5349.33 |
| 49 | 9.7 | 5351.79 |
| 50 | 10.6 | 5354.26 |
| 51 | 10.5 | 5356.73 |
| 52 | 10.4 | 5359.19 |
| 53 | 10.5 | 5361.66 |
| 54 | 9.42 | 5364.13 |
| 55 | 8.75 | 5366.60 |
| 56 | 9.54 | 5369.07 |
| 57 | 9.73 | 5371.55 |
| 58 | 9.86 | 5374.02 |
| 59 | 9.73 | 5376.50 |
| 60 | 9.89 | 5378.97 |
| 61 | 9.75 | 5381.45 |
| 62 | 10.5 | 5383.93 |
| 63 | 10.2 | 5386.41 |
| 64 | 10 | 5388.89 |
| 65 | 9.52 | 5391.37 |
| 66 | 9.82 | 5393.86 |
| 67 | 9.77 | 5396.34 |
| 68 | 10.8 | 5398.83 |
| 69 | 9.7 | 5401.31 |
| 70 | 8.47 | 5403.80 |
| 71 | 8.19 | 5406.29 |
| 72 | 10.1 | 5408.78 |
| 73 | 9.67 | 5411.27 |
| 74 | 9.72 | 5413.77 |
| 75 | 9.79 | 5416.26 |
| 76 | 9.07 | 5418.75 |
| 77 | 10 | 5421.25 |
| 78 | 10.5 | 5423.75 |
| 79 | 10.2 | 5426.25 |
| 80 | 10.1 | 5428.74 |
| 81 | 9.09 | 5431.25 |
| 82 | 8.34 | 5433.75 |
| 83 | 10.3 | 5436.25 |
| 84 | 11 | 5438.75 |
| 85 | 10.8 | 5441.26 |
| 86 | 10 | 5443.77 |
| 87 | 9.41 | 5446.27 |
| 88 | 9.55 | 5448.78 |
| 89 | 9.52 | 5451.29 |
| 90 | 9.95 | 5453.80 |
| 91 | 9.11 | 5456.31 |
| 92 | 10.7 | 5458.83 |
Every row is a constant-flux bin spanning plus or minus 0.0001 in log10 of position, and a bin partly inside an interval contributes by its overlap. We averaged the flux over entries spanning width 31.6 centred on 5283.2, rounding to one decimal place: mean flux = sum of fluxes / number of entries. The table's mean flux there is 9.3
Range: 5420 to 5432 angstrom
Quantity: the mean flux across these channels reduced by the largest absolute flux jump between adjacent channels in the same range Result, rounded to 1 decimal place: 9.0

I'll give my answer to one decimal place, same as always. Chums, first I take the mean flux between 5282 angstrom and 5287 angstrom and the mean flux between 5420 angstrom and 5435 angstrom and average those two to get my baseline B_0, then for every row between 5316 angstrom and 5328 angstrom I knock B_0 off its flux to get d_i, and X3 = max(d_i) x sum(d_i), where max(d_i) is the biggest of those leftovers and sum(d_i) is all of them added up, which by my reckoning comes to 1.4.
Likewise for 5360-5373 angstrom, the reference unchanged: 0.4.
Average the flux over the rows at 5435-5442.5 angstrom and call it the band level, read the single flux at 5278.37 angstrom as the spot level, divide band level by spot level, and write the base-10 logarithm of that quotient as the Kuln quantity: 0.10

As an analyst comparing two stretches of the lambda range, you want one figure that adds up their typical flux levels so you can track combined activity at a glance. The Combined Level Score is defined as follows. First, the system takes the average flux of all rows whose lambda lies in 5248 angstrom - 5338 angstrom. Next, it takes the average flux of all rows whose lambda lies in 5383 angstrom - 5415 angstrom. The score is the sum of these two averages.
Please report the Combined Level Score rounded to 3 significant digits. 19.2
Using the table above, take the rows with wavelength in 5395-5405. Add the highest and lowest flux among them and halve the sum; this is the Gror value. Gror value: 9.6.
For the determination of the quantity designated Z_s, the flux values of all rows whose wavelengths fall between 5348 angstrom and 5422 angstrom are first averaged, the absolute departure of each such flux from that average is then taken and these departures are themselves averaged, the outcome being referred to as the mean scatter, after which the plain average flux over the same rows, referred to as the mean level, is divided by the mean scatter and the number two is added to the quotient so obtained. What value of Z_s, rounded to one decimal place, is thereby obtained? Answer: 26.0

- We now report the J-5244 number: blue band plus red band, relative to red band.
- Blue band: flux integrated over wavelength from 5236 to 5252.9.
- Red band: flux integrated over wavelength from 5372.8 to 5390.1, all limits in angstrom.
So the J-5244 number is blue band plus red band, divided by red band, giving 1.95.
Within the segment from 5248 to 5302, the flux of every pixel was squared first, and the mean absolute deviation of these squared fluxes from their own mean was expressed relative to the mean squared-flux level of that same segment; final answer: 0.14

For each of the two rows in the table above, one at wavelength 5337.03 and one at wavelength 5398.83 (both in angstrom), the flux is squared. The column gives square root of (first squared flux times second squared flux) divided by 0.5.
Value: 209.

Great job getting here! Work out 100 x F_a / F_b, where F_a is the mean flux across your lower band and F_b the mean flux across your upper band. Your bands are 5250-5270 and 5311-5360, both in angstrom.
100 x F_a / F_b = 91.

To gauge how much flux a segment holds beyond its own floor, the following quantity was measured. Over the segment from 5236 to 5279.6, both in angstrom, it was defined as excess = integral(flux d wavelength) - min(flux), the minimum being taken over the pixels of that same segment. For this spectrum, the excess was 392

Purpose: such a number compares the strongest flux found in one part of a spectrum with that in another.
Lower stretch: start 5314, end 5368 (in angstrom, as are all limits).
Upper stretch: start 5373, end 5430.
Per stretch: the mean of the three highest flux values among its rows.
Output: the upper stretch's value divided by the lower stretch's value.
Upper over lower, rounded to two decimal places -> 1.00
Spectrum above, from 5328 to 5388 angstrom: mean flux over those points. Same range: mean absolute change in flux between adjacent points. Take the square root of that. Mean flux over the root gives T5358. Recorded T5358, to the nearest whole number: 14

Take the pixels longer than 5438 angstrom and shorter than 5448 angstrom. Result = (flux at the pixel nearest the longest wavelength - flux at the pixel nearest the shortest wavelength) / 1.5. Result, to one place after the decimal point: -1.1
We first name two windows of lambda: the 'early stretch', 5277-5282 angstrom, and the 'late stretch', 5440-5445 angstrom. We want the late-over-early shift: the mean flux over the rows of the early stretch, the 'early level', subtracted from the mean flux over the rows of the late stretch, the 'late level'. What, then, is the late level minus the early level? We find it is 1.0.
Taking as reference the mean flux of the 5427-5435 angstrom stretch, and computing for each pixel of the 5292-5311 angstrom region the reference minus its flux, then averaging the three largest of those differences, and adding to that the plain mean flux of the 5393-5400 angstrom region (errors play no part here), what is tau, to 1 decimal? 10.4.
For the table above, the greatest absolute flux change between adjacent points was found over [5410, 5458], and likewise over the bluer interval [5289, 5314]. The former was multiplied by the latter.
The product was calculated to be 3.92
